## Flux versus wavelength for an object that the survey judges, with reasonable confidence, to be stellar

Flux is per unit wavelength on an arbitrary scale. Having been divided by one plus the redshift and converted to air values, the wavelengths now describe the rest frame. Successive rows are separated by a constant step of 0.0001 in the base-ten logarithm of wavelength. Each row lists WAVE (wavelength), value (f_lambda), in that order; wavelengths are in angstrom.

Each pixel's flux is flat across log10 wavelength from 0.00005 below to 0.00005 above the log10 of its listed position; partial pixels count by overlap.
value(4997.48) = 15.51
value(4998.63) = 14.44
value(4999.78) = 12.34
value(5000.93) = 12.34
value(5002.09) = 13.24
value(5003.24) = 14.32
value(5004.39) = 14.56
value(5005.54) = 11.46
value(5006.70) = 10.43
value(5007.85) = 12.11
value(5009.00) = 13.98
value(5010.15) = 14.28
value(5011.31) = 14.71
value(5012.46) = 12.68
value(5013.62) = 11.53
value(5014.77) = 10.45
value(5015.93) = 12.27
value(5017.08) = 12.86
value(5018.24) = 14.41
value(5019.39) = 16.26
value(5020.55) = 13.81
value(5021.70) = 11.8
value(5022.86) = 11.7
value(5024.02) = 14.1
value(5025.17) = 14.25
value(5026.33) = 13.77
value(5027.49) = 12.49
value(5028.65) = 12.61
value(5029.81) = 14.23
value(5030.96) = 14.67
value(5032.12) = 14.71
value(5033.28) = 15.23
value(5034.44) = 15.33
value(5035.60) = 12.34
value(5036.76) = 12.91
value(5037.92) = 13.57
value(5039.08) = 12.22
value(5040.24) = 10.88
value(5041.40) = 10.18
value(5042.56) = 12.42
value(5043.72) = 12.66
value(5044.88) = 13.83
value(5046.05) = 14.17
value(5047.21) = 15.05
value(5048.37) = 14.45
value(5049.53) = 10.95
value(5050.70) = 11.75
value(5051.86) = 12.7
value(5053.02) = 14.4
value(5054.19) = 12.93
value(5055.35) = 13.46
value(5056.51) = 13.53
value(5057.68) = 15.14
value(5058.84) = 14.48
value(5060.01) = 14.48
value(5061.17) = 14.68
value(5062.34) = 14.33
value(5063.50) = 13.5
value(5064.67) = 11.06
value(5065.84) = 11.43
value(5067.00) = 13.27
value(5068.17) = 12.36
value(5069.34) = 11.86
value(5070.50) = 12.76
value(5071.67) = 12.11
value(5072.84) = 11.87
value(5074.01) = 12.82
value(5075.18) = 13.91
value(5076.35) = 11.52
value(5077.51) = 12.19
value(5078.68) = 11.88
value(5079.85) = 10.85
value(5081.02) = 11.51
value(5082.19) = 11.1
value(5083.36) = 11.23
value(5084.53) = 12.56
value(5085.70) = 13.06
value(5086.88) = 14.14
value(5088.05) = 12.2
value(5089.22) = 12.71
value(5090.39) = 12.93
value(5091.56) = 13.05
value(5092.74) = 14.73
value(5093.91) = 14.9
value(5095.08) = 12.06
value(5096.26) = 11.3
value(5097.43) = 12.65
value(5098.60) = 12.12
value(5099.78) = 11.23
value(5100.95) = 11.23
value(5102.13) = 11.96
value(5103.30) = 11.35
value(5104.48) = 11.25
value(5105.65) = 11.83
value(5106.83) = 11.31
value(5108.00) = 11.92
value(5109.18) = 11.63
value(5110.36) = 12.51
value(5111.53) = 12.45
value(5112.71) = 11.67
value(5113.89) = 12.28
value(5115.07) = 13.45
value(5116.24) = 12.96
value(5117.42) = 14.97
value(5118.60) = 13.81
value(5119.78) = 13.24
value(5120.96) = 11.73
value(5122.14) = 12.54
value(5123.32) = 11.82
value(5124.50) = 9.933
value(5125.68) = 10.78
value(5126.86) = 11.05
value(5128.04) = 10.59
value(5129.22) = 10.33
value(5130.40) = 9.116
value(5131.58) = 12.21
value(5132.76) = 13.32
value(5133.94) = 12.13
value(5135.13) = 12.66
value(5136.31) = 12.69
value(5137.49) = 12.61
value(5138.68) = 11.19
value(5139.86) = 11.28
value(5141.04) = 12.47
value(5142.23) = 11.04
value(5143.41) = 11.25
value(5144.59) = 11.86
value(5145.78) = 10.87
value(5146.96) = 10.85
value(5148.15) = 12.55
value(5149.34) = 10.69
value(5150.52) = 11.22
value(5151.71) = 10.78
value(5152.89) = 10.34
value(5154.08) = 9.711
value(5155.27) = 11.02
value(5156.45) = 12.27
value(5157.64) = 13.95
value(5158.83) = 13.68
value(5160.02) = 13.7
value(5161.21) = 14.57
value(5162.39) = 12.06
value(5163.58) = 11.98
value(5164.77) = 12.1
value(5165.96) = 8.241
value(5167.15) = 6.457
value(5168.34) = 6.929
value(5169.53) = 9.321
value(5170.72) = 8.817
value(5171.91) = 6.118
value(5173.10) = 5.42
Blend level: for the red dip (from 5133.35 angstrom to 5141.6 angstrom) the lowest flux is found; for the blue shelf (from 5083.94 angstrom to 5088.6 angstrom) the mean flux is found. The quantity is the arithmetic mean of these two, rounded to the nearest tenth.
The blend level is 12.1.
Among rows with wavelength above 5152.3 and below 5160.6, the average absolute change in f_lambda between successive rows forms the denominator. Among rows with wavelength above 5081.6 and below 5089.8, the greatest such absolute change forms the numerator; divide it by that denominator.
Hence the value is 2.3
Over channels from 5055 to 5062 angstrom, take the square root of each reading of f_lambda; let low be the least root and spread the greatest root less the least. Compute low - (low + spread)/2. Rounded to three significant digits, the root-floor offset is 1.72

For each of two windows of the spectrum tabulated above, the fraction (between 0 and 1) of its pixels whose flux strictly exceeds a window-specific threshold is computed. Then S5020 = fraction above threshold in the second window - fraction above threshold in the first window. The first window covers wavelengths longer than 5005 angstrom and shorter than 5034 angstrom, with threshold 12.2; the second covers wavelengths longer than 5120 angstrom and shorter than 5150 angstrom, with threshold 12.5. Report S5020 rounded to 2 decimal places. -0.48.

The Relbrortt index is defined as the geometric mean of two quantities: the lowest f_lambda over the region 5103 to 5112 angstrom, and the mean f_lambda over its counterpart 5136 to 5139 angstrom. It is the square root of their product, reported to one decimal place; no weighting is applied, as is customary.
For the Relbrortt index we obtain 11.7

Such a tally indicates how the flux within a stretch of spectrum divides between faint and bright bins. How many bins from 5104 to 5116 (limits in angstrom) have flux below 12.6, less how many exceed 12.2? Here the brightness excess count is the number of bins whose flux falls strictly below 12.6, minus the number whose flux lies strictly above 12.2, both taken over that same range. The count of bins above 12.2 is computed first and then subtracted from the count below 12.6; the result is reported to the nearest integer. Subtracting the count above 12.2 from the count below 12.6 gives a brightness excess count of 5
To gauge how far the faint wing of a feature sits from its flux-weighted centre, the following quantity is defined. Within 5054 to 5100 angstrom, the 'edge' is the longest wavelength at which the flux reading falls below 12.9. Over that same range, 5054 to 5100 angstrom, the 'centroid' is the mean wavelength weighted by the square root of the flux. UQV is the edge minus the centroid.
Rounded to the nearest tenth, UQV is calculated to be 23.0 angstrom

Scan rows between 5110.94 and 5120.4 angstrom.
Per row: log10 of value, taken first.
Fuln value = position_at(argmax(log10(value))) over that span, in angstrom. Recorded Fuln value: 5117.42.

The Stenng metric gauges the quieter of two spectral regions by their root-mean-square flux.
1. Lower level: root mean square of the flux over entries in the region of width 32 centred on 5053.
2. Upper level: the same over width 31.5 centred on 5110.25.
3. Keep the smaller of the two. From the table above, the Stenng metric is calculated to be 12.1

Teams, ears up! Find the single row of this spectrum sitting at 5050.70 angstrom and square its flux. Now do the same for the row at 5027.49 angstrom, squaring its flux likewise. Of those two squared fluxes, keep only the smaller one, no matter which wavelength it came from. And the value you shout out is 138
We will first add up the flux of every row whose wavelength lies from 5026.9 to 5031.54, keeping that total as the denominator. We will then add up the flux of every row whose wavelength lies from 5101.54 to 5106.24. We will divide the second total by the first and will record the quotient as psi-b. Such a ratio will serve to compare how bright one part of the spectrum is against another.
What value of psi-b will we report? 0.86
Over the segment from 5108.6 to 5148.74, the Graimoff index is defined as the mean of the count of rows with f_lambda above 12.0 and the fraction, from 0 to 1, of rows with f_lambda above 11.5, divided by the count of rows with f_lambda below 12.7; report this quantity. 0.32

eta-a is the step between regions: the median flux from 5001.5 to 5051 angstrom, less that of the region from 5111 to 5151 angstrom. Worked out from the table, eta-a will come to 1.4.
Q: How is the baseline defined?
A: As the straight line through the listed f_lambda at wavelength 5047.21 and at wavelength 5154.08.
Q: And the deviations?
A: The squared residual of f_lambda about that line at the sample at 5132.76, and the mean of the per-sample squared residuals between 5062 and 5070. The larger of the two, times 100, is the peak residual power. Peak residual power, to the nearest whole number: 647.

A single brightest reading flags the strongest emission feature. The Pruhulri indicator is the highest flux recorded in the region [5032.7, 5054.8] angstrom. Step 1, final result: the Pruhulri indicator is 15.33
